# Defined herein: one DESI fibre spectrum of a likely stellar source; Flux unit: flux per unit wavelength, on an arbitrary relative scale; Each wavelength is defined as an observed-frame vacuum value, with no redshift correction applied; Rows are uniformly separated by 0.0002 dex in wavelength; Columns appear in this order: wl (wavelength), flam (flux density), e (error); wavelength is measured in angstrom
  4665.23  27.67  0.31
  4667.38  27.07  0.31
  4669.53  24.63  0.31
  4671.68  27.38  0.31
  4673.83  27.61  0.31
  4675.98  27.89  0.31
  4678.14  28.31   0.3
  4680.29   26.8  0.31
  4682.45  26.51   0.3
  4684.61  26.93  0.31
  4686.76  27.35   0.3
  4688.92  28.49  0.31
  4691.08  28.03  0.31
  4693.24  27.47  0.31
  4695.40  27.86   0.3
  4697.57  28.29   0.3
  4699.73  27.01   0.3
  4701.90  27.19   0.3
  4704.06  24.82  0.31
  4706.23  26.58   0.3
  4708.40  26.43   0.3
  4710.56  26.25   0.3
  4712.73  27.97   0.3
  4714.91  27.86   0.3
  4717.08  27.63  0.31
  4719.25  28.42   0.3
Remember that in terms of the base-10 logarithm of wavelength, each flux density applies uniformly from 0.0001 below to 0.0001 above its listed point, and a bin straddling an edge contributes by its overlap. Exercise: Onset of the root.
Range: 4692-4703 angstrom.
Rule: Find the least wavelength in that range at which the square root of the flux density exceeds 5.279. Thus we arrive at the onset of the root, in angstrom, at 4697.57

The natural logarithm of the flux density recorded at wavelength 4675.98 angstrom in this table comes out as 3.33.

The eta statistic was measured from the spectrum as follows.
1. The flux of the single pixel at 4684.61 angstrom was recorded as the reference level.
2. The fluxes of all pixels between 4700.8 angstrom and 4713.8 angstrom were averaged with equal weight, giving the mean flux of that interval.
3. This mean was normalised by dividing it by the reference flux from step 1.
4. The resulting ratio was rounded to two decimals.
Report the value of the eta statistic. 0.99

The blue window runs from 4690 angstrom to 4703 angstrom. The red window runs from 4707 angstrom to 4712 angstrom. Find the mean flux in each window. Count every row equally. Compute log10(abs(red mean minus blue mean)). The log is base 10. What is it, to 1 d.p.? 0.1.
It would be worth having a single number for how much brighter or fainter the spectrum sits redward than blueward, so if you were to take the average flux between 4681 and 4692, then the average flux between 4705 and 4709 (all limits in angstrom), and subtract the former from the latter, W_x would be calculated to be -1.0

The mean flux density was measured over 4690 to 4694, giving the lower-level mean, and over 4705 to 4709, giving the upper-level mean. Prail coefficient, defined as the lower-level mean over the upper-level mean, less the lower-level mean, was -26.7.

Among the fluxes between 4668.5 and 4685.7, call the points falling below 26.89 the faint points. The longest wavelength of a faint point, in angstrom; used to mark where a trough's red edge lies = 4682.45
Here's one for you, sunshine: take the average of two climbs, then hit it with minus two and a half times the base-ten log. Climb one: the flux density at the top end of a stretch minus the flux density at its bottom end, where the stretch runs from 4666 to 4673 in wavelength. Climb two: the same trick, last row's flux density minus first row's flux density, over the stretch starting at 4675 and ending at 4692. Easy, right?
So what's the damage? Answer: 1.6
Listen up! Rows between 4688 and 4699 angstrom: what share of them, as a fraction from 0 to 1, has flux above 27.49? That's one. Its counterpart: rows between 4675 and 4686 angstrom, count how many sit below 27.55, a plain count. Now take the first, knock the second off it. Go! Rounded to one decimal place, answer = -2.2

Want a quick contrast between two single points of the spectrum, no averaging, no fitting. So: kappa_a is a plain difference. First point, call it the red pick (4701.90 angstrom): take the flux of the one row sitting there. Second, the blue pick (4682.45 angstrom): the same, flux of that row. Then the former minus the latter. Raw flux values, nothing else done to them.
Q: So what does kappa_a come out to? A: 0.7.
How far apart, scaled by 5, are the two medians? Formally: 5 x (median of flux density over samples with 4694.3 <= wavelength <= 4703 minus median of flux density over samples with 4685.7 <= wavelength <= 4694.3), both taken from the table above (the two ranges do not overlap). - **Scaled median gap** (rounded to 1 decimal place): -1.1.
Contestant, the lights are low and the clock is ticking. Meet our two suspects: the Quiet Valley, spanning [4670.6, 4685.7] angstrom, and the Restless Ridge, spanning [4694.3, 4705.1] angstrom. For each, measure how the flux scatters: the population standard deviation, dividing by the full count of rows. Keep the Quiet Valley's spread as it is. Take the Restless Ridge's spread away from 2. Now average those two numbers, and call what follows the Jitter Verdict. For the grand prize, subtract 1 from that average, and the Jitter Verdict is -0.30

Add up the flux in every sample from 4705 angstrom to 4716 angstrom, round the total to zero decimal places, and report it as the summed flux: 135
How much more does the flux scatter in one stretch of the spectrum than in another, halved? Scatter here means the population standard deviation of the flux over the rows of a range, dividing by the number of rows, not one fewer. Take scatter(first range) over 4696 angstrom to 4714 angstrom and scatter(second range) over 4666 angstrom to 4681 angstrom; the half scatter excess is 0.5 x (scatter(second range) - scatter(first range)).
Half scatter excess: 0.0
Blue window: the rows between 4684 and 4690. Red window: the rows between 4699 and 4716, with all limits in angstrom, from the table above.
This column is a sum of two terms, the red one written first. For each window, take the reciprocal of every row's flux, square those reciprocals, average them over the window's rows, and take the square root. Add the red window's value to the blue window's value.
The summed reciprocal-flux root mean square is 0.0737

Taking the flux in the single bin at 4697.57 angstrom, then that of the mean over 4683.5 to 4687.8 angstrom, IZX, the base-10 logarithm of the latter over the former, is -0.018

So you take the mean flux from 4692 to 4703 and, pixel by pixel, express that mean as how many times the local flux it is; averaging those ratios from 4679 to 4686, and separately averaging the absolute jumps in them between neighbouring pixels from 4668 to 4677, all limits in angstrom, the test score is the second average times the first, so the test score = 0.0449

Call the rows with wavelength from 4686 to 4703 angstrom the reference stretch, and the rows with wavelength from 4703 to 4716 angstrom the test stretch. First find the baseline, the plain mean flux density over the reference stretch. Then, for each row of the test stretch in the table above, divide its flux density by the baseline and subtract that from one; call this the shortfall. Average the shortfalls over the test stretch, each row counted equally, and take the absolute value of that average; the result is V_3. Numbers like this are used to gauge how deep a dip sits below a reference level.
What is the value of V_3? 0.038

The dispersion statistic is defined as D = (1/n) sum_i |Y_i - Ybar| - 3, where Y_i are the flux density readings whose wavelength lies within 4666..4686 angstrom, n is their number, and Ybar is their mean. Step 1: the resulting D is -2.29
